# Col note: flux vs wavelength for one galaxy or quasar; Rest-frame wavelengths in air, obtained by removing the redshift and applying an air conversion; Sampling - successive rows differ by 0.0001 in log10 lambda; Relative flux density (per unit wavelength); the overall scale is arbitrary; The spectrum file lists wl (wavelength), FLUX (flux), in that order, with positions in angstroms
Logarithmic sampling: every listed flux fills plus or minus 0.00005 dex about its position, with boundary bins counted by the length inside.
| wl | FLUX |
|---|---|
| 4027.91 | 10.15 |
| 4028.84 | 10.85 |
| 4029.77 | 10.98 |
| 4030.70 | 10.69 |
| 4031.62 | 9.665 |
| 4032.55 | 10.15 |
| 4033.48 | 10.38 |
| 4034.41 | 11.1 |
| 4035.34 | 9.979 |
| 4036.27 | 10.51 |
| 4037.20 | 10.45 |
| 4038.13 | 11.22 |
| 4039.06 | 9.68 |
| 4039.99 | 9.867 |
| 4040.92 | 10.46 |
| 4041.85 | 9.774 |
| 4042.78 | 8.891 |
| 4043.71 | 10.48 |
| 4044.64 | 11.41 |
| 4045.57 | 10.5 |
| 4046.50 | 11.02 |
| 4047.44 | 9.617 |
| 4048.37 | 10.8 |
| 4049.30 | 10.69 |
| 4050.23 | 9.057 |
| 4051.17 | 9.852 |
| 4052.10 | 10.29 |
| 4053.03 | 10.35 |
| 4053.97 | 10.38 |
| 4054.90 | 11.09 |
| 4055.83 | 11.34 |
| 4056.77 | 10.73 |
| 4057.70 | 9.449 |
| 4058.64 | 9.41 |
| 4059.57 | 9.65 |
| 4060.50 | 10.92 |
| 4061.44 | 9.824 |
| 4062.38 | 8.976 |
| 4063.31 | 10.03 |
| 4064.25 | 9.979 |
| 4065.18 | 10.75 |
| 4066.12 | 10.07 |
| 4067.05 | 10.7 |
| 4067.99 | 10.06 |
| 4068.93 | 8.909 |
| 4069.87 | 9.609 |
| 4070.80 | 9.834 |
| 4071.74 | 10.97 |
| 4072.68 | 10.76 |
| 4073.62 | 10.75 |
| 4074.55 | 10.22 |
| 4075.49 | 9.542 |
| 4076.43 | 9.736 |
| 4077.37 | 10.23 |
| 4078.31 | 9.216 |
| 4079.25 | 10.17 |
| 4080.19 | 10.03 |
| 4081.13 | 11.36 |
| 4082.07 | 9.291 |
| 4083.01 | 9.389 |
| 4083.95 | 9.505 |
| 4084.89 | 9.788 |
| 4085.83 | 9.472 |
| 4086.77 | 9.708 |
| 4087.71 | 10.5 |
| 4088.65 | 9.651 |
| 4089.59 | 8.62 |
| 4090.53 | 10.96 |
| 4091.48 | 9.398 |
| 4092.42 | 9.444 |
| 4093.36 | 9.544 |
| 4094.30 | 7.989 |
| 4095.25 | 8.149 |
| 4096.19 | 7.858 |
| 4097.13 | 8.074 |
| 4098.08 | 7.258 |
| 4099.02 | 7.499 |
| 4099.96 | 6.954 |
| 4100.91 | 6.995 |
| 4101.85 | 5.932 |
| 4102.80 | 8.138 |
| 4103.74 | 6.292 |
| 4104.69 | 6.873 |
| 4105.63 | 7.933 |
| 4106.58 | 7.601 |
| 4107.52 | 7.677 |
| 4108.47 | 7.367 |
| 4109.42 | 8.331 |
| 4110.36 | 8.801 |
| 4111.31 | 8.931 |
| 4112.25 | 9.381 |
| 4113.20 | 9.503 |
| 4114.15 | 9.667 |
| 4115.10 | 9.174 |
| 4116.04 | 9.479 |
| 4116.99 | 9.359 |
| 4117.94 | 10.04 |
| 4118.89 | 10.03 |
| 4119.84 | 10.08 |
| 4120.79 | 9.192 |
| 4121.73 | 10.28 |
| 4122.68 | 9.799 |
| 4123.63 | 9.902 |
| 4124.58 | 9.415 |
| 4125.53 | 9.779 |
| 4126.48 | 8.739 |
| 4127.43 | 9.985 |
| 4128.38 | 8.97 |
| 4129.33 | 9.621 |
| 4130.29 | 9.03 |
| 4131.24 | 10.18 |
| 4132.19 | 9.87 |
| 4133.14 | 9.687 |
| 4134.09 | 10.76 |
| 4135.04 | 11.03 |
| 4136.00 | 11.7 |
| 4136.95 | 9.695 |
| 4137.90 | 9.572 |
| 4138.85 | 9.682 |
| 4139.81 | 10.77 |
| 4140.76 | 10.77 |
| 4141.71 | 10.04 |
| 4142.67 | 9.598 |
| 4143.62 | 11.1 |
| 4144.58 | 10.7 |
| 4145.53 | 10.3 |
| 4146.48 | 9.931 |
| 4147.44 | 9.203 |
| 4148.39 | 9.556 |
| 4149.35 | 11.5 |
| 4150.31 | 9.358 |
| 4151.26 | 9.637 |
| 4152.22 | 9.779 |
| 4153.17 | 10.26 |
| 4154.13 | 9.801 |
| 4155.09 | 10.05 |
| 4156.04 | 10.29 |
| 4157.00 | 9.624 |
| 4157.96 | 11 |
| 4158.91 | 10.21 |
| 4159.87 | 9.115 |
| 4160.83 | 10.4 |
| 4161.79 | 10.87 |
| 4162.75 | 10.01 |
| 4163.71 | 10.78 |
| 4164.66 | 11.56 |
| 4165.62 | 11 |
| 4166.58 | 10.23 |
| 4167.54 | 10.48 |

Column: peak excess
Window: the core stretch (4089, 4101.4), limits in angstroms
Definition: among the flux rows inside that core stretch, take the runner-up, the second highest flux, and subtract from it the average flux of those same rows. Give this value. 1.2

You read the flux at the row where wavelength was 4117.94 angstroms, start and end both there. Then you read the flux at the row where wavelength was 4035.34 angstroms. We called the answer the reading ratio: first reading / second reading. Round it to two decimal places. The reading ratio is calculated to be 1.01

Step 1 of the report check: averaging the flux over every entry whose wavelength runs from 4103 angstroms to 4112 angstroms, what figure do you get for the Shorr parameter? 7.8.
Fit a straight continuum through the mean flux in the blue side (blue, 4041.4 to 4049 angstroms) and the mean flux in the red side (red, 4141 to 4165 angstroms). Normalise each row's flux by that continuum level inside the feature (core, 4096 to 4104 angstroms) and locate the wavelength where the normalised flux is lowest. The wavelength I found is 4101.85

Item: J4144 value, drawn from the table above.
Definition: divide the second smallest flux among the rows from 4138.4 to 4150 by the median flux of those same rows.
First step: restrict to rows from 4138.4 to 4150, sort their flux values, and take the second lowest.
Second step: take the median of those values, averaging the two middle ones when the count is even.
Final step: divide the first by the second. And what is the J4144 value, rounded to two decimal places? 0.94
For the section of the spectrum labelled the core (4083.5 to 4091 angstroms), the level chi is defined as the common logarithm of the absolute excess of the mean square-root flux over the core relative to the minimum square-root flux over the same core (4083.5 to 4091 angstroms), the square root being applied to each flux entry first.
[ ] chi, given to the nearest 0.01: -0.72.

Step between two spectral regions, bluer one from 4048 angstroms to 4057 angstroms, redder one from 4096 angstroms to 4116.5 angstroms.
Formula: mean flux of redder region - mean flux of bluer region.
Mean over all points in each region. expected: -2.5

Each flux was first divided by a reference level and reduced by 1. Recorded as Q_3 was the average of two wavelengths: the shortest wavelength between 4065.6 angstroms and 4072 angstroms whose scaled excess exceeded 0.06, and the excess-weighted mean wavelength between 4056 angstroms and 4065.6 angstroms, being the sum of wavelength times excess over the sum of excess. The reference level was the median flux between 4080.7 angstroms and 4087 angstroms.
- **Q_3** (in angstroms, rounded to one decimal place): 4064.2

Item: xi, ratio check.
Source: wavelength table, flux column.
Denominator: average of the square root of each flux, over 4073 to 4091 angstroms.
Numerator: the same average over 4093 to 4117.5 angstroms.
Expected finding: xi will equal 0.903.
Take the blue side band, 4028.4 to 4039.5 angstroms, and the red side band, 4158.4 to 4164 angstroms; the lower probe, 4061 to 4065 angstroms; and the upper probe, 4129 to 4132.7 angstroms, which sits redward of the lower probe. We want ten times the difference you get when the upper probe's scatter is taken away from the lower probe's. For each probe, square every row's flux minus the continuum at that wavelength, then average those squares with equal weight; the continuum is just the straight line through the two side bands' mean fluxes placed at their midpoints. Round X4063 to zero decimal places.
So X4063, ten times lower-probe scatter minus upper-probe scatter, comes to 1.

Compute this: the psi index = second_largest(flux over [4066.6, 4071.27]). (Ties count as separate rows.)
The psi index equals 10.06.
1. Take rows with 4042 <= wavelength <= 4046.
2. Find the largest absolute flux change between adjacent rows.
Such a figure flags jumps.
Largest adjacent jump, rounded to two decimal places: 1.59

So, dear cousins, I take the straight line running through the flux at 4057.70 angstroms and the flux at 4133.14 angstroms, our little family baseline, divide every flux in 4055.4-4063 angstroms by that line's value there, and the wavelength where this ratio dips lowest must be 4062.38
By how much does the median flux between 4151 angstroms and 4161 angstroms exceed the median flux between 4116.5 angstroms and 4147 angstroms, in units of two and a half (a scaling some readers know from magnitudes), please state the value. 0.05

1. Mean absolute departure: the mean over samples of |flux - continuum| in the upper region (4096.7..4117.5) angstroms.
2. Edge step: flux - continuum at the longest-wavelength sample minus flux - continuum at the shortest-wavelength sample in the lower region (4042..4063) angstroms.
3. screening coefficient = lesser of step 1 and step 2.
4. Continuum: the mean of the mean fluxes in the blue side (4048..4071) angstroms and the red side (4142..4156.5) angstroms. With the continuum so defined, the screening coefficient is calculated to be 0.1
